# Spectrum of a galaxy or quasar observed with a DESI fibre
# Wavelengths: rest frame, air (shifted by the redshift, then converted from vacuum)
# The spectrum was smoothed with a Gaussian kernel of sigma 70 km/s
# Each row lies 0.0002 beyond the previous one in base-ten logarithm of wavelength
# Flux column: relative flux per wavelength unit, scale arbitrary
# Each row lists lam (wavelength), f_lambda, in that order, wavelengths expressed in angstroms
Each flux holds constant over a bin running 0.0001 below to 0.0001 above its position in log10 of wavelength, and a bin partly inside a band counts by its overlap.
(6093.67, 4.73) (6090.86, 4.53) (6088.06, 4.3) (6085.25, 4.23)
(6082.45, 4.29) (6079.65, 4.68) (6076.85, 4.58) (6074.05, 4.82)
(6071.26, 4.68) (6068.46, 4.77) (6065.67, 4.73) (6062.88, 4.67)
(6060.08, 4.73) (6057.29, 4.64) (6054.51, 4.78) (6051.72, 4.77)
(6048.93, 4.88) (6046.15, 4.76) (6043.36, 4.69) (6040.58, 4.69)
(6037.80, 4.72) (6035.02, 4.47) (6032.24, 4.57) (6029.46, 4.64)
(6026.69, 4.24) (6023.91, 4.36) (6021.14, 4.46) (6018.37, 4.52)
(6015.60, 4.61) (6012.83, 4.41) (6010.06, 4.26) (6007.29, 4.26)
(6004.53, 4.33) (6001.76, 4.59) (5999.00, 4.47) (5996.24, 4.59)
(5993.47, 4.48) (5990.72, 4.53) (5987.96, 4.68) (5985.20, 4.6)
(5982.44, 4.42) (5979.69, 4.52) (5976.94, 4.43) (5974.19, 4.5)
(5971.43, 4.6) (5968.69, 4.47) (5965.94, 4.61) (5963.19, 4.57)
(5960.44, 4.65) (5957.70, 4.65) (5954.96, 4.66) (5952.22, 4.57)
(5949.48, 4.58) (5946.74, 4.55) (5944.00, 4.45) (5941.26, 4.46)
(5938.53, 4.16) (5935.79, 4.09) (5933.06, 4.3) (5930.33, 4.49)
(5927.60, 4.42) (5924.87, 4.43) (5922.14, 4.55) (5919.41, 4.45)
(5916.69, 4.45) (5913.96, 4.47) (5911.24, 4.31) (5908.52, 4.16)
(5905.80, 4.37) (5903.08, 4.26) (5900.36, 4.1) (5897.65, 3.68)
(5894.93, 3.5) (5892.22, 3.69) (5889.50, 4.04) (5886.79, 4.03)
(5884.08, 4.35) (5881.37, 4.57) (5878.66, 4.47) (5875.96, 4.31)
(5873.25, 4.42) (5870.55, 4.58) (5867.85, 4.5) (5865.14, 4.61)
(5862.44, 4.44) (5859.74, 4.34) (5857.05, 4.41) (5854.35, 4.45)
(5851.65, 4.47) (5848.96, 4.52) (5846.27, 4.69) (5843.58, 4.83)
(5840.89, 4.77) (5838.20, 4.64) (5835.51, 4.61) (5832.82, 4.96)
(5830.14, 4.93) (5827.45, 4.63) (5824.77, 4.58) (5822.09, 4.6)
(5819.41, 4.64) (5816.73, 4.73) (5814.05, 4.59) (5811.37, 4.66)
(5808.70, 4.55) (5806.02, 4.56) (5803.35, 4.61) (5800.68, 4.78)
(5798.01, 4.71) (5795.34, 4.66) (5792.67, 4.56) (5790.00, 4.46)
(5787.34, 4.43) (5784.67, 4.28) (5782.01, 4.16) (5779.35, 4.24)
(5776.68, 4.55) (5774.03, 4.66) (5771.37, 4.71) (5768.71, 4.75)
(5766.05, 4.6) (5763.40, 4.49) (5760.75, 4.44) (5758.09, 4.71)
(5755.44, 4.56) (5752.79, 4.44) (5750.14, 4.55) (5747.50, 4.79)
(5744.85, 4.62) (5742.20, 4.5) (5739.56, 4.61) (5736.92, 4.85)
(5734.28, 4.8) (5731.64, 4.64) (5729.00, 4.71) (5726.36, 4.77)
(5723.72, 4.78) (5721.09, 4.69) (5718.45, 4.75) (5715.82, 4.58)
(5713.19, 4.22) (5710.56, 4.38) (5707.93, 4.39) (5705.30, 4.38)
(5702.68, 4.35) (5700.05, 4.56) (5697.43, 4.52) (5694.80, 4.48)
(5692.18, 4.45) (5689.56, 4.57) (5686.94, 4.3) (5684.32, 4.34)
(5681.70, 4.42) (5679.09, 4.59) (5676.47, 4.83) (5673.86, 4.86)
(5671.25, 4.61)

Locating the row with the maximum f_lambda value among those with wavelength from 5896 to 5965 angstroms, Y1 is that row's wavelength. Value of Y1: 5954.96 angstroms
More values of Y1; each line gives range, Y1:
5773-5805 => 5800.68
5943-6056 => 6048.93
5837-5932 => 5843.58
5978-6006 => 5987.96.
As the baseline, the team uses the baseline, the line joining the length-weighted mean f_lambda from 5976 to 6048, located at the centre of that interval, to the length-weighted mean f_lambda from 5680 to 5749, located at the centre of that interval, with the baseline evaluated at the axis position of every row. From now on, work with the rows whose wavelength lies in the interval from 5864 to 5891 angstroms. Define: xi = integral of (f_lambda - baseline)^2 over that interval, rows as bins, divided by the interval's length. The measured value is 0.064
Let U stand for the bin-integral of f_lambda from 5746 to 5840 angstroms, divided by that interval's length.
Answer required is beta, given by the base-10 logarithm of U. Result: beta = 0.662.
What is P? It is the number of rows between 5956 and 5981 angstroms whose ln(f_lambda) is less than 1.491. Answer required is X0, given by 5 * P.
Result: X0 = 5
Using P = 1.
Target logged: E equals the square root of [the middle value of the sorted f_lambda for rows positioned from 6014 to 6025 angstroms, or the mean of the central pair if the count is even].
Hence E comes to 2.12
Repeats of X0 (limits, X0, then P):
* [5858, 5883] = 20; 4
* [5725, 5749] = 0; 0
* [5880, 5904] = 40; 8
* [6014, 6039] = 10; 2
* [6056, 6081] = 0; 0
